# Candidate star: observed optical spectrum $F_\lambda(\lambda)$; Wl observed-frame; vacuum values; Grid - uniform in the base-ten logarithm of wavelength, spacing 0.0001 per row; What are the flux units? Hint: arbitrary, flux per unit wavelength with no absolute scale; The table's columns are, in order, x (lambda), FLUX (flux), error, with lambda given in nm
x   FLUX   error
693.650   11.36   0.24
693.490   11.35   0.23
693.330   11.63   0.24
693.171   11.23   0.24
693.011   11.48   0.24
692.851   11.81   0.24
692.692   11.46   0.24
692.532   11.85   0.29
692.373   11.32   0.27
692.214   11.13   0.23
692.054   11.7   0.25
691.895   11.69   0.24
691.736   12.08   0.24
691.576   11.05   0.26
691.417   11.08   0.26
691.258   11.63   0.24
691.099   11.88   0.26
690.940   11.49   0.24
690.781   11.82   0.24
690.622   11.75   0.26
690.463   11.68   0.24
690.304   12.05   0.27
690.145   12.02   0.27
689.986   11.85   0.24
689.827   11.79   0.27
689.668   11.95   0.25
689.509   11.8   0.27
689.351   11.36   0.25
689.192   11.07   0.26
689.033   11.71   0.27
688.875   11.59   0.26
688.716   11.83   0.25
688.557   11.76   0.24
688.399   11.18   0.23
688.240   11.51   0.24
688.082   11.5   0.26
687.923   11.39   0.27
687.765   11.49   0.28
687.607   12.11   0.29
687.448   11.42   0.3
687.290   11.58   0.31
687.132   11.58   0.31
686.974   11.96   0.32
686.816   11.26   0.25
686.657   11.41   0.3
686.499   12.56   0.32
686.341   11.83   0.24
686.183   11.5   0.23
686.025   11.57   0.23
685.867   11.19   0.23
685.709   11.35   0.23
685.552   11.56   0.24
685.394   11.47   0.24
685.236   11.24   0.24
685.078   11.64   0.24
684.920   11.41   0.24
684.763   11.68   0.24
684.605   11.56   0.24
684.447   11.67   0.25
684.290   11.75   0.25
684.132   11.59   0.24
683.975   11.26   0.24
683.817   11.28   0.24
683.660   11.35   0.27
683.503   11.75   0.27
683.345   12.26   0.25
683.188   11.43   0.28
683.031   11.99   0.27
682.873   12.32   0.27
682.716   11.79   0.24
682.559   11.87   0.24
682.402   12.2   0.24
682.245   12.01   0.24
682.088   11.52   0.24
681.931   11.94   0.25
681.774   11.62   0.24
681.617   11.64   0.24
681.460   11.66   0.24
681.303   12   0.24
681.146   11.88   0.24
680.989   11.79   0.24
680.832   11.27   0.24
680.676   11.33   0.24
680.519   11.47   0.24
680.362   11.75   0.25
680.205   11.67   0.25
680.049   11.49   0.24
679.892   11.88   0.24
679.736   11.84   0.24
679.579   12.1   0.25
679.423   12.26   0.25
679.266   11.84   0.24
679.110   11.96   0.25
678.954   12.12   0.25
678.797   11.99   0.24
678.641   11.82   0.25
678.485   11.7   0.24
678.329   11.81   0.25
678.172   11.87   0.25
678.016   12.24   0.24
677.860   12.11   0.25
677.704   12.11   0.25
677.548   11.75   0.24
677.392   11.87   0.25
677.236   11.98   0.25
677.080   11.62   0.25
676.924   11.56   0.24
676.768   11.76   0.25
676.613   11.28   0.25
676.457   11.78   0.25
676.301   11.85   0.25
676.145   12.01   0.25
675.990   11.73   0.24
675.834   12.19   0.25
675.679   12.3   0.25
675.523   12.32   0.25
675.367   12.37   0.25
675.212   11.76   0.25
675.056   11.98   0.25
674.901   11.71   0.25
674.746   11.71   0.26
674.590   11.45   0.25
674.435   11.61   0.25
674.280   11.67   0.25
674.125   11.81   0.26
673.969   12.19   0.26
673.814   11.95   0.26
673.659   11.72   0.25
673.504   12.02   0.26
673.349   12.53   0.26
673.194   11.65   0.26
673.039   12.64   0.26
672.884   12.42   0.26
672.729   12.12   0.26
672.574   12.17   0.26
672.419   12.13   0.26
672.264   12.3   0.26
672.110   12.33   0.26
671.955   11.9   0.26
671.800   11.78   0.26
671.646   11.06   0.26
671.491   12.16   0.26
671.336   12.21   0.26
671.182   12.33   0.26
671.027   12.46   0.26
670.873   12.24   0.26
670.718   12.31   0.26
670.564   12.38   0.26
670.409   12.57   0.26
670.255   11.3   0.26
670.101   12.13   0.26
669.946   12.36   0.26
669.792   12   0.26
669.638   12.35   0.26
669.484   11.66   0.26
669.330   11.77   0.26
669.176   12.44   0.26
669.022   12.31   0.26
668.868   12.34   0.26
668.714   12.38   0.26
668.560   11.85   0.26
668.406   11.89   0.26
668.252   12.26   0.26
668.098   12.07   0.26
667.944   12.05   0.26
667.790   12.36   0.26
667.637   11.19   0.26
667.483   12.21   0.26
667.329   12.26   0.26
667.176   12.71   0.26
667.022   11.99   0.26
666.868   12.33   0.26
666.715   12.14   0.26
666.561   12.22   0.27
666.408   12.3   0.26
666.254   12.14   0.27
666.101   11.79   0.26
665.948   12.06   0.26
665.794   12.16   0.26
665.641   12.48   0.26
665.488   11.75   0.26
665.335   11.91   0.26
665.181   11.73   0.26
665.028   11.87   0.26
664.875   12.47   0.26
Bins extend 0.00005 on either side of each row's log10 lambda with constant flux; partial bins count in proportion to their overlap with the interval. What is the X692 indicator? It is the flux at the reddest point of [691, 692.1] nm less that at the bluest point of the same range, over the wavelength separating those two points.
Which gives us -0.19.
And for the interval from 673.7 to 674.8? -0.26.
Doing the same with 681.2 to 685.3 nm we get -0.19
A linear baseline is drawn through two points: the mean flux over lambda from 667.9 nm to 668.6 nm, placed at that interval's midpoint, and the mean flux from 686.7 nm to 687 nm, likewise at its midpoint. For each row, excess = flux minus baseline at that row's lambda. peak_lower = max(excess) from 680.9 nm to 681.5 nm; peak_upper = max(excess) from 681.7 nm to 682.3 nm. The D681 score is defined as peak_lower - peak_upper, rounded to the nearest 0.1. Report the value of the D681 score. 0.0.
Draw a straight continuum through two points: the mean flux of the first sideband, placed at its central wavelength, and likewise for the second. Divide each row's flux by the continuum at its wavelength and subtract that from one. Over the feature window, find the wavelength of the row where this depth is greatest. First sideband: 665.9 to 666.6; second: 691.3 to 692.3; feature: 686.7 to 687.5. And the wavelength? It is 686.816 nm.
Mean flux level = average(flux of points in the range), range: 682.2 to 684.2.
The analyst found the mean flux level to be 11.8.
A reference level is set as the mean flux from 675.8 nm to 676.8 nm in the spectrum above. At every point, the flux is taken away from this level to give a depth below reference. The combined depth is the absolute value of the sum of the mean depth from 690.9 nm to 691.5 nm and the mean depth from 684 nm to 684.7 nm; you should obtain 0.44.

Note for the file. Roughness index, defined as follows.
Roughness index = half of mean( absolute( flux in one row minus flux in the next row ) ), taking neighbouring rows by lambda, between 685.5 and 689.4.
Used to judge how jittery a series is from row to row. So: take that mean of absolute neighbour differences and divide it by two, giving 0.171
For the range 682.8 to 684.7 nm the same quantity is 0.155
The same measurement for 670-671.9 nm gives 0.217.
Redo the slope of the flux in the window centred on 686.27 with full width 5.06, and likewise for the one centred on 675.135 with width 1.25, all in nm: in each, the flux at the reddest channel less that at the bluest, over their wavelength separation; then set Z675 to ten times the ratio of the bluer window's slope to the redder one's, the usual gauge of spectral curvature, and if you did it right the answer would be 70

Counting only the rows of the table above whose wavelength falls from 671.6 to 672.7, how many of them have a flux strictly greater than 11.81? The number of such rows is 5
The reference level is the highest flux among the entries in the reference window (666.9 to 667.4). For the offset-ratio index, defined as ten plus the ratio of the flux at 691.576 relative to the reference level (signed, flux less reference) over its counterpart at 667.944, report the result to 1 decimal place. 12.5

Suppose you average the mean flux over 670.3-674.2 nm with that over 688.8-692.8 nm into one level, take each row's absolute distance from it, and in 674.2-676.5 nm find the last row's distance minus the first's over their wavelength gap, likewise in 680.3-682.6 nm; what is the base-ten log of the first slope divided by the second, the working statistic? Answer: 0.0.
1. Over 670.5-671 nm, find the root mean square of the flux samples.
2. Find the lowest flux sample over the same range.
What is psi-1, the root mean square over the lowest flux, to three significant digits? 1.01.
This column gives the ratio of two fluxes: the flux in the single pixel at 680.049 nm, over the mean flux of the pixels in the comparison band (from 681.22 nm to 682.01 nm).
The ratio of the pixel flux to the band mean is 0.98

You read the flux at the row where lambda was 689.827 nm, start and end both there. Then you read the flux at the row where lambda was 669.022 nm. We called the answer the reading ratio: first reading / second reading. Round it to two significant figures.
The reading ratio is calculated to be 0.96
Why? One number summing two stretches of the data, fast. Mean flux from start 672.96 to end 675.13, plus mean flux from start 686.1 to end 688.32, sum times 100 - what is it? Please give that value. 2355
